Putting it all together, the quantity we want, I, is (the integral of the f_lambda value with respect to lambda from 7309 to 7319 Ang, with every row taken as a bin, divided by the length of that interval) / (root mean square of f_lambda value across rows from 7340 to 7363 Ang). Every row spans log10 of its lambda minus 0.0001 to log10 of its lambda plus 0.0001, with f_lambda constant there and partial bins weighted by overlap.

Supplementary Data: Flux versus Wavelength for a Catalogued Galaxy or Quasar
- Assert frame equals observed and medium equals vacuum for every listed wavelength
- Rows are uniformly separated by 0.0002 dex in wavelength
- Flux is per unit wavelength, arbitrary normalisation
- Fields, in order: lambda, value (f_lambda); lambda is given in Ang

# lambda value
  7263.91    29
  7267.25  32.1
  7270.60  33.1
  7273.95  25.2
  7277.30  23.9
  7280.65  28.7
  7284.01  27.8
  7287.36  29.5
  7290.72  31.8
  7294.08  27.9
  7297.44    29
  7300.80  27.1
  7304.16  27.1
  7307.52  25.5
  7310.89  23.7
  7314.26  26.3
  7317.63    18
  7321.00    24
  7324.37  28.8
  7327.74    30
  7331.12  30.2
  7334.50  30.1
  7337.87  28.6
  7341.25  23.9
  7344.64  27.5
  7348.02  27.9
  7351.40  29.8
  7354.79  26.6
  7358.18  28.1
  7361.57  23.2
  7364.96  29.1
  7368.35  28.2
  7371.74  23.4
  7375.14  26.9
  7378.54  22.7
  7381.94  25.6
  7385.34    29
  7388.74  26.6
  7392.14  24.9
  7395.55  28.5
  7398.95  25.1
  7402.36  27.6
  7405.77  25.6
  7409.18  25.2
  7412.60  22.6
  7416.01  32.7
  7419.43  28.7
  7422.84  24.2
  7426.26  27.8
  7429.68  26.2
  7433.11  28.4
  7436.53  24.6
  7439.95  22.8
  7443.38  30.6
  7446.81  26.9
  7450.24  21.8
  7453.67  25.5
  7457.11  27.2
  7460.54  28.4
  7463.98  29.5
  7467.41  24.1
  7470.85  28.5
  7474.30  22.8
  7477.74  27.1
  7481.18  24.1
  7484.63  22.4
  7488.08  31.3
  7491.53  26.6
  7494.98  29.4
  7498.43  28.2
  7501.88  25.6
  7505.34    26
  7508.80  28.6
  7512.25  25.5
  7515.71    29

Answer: 0.85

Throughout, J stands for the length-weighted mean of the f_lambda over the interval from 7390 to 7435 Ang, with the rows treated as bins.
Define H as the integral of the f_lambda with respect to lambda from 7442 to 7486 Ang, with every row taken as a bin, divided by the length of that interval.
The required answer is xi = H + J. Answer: 52.8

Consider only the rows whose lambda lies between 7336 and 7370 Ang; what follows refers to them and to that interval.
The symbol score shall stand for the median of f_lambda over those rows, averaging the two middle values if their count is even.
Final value 28.0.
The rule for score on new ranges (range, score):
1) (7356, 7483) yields 26.6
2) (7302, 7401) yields 26.9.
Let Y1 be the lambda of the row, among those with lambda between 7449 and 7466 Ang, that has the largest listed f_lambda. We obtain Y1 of 7463.98 Ang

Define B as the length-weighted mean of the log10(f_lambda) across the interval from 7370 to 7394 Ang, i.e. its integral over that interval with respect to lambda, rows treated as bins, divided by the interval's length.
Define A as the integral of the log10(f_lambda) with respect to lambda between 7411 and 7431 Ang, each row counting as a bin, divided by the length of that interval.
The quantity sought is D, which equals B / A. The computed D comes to 0.98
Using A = 1.43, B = 1.41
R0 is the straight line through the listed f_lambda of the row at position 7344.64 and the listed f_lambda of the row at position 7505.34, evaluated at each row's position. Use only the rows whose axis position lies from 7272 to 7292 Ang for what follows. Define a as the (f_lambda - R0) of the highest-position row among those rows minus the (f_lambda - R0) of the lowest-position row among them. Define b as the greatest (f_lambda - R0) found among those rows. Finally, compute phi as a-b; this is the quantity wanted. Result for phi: 3.0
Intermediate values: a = 7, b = 3.8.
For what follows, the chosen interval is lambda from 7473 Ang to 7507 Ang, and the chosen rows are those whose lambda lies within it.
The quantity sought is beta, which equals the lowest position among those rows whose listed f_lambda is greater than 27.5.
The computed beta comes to 7488.08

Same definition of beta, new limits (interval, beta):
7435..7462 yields 7443.38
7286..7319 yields 7287.36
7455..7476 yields 7460.54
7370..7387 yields 7385.34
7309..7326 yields 7324.37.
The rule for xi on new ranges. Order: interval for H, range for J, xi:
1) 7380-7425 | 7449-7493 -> 52.8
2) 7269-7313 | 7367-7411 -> 53.8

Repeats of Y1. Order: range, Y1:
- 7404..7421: 7416.01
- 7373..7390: 7385.34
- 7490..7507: 7494.98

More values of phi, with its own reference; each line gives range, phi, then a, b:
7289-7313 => -11.7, -8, 3.8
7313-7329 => 1.5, 4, 2.3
